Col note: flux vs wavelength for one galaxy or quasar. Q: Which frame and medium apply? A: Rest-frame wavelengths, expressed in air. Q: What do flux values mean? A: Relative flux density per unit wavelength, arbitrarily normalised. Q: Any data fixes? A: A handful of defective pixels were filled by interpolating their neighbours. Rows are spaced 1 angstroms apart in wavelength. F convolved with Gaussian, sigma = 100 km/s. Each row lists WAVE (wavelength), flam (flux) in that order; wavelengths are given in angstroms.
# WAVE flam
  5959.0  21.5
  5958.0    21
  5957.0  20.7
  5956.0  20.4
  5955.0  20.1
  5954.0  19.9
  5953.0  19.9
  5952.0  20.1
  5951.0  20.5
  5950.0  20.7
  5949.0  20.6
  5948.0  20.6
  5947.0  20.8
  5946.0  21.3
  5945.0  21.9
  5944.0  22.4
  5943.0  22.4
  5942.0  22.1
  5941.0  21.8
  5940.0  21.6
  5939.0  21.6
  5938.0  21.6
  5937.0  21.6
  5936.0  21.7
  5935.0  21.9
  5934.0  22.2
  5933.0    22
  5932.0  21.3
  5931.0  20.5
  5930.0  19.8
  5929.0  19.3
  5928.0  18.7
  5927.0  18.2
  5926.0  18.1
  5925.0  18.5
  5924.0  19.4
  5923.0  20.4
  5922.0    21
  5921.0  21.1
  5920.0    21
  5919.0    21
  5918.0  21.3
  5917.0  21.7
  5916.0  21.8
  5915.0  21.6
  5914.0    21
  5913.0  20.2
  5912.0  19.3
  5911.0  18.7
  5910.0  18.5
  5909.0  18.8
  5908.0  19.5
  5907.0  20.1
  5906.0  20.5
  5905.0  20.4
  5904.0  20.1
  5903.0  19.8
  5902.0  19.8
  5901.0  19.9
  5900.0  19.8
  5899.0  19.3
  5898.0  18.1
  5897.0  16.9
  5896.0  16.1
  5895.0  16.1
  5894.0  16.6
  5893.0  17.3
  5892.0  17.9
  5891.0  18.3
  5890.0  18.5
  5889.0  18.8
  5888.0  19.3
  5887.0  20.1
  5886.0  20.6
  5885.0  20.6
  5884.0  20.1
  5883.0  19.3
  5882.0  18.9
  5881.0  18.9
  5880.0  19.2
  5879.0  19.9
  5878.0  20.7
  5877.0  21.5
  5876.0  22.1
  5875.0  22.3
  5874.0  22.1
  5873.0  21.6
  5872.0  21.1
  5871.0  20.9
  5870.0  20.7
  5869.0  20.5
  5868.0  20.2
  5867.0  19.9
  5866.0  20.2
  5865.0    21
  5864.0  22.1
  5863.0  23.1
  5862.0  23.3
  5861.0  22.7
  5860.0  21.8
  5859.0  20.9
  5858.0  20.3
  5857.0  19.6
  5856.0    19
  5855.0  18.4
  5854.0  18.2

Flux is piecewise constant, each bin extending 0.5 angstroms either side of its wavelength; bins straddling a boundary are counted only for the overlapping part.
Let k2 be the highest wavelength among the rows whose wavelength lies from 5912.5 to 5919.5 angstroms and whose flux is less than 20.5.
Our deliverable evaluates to 5913.0 angstroms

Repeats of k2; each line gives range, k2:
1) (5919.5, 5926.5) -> 5926.0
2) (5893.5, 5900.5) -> 5900.0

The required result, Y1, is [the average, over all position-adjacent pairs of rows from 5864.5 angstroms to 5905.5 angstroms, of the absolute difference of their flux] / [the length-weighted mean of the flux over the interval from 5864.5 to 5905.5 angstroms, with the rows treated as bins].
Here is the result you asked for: 0.0224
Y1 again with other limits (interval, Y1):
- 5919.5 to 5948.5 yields 0.0178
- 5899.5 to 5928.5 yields 0.0191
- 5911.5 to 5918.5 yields 0.0238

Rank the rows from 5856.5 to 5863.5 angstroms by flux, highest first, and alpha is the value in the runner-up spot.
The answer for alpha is 23.1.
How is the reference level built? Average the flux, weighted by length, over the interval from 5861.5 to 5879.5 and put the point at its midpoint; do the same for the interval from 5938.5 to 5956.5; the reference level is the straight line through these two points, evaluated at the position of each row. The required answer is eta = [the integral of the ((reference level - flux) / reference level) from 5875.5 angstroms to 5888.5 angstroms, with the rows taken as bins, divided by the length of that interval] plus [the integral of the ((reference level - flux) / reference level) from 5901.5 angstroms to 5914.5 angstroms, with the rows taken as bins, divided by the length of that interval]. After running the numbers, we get 0.12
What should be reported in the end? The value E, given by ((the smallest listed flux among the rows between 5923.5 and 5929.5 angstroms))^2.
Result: 328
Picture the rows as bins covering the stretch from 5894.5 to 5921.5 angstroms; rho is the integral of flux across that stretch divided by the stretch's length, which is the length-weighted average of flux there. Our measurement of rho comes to 19.7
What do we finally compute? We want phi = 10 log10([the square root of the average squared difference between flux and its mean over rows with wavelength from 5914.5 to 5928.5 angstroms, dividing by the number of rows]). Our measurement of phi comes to 1.2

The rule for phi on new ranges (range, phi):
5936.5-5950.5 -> -2.2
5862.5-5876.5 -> -0.4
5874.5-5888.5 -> 0.3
